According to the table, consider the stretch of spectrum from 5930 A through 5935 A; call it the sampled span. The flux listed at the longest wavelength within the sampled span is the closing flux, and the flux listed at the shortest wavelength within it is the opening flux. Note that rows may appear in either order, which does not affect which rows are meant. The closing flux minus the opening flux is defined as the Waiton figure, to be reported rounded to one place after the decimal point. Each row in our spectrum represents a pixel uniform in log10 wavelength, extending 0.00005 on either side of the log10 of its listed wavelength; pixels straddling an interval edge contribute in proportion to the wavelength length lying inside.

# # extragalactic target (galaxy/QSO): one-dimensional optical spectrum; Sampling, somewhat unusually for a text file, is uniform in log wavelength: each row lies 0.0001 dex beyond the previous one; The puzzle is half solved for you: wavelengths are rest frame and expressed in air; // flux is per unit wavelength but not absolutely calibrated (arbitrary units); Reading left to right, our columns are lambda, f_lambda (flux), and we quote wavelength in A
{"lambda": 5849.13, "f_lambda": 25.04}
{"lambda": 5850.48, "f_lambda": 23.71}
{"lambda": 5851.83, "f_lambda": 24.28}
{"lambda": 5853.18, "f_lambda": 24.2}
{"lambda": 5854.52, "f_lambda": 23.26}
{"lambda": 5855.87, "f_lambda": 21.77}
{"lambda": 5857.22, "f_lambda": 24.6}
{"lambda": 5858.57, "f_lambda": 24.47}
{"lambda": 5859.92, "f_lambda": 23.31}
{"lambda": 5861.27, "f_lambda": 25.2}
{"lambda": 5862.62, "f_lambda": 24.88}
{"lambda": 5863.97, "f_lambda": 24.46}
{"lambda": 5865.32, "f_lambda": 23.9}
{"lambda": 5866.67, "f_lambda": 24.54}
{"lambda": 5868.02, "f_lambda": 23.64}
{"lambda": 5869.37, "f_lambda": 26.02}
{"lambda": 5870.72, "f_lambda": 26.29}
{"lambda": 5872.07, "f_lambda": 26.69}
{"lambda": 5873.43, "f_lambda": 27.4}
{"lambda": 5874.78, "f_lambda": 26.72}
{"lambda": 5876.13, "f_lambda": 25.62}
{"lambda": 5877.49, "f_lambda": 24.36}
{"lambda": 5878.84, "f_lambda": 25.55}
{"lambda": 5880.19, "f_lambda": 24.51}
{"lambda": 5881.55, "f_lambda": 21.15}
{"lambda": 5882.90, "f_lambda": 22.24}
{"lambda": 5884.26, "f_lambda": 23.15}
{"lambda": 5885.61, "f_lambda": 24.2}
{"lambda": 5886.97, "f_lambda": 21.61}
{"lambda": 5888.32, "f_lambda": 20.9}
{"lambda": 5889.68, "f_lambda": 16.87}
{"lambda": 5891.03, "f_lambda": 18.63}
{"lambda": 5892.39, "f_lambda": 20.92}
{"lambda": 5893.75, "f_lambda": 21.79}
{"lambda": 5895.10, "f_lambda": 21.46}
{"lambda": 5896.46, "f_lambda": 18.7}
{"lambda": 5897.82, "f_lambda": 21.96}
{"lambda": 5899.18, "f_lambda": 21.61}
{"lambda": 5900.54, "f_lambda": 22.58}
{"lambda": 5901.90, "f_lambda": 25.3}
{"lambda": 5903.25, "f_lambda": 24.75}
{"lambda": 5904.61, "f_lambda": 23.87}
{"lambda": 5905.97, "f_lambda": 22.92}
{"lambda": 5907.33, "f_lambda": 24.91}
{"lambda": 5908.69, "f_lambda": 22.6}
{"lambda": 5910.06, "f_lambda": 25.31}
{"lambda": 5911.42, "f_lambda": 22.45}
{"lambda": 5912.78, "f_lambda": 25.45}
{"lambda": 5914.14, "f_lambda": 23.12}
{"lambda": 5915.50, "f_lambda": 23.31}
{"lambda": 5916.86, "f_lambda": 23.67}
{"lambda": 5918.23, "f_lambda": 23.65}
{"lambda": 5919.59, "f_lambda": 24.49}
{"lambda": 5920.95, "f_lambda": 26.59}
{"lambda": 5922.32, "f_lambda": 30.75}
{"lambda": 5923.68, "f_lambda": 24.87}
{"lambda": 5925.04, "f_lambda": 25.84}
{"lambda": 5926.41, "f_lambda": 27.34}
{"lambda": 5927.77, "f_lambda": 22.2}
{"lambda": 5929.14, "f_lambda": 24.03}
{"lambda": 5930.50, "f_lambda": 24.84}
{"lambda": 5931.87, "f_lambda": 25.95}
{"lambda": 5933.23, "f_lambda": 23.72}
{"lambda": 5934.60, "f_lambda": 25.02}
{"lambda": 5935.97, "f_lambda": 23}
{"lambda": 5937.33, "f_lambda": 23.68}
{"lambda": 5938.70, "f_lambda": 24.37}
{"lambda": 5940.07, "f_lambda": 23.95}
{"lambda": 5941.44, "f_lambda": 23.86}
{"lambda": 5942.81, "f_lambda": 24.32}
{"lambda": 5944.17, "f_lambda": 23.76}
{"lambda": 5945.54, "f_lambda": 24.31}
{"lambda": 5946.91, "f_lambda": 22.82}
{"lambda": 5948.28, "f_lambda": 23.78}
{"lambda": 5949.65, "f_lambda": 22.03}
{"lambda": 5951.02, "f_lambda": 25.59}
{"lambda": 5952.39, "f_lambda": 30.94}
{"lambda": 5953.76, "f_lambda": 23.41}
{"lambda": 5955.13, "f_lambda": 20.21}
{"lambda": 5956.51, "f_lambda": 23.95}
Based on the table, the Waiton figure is 0.2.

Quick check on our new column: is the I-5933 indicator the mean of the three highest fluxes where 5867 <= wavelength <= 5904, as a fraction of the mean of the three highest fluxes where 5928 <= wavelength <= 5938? 1.07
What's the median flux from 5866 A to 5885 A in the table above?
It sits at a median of 25.0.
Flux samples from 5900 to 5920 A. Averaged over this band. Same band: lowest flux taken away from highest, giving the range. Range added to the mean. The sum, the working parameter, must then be 26.9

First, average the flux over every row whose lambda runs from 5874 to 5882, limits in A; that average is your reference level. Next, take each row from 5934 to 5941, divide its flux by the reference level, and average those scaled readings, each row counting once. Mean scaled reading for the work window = 0.97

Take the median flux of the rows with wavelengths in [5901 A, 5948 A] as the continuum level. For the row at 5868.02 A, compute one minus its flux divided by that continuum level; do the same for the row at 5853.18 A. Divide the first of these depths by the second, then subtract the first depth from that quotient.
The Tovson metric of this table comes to -18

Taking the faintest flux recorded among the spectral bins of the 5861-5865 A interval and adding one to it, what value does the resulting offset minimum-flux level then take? 25.5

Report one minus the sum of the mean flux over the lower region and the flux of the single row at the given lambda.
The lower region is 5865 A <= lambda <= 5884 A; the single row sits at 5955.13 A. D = -44.1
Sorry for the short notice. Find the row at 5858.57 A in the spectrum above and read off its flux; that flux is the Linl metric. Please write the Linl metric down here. 24.47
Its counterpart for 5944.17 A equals 23.76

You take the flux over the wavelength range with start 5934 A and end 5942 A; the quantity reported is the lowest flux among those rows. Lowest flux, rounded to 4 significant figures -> 23.00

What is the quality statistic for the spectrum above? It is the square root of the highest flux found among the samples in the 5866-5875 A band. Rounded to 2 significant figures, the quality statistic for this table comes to 5.2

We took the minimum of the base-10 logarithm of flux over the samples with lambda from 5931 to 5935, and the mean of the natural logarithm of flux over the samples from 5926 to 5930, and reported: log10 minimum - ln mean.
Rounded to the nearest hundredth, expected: -1.82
